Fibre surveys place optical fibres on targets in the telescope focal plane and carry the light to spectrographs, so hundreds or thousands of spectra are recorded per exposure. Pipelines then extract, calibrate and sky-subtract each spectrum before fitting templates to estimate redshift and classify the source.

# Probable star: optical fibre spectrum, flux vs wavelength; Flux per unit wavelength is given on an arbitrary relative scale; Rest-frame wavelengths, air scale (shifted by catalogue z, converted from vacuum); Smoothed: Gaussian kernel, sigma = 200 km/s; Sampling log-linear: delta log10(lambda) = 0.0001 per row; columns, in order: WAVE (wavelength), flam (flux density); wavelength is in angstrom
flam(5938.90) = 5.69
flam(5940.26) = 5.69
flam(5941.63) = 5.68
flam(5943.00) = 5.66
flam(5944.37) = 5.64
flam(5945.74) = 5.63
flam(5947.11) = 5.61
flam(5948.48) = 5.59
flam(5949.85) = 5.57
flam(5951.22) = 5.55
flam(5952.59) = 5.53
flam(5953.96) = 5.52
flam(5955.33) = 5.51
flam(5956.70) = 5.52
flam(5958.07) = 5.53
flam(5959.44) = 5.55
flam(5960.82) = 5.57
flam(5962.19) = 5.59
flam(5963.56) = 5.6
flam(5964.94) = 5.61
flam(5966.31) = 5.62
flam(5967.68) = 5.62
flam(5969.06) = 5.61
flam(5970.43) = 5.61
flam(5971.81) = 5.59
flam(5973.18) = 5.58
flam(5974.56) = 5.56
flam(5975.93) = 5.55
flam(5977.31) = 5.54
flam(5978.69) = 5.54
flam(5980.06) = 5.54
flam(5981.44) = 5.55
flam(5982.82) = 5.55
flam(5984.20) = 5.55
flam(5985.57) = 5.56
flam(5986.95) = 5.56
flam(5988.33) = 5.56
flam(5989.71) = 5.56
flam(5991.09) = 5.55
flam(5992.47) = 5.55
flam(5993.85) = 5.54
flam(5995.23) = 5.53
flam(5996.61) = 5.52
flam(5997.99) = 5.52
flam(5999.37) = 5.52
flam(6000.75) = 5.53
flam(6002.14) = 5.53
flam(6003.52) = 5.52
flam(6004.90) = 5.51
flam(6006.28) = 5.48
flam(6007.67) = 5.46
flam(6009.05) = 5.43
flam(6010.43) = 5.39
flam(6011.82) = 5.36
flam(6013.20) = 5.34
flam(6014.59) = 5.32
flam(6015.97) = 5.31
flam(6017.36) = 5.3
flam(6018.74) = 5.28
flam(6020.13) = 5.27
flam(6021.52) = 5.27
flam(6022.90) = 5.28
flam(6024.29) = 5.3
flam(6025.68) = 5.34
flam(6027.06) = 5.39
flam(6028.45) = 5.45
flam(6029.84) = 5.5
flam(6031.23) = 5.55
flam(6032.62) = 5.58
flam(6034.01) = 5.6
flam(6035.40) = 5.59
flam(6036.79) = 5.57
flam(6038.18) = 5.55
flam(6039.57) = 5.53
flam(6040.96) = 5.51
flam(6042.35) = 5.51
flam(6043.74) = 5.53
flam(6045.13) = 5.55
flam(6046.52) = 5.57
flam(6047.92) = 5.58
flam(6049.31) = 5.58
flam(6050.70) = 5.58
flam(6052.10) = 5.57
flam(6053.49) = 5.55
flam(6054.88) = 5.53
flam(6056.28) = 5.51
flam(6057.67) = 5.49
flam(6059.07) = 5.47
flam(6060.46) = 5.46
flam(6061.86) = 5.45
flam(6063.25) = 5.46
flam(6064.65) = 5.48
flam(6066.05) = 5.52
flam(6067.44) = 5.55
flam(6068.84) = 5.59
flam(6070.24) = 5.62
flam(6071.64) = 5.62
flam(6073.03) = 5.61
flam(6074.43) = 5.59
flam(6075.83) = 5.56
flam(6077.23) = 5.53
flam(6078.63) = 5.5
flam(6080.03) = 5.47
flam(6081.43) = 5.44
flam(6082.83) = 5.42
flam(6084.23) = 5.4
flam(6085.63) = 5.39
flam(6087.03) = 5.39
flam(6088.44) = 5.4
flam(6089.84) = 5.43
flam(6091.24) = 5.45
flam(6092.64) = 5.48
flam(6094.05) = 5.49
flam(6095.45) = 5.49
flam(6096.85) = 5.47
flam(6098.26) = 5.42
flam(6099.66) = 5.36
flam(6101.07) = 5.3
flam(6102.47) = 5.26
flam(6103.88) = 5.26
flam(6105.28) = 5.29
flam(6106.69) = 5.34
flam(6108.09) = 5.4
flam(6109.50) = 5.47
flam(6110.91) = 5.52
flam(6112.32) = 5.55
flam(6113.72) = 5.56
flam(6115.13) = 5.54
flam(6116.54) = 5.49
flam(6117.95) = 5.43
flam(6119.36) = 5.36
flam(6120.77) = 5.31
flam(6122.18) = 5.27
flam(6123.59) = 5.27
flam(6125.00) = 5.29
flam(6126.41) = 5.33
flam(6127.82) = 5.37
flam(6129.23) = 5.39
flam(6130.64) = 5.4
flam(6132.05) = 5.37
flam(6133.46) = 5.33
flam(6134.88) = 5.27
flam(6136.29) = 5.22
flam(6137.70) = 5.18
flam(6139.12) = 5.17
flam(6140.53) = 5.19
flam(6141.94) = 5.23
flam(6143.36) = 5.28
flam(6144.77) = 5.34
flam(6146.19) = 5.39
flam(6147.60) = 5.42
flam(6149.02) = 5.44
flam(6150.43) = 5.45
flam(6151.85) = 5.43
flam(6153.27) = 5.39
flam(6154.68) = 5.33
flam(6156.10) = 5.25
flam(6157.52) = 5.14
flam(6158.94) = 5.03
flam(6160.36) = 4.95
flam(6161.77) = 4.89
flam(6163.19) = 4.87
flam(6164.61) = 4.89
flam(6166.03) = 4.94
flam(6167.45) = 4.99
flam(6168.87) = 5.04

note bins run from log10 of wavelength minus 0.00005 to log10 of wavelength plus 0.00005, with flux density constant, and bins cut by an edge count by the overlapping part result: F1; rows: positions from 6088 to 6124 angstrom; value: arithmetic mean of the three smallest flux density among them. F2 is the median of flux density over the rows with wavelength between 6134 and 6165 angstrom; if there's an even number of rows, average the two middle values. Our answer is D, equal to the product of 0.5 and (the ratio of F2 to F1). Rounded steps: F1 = 5.26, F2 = 5.24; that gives 0.498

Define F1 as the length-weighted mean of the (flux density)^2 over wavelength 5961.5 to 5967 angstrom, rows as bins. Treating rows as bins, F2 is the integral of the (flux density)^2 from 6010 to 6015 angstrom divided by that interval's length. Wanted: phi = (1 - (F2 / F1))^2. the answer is 0.0082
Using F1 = 31.5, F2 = 28.6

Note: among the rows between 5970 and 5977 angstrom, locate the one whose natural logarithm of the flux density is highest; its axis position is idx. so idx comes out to 5970.43 angstrom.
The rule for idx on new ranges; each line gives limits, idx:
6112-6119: 6113.72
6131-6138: 6132.05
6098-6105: 6098.26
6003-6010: 6003.52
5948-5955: 5948.48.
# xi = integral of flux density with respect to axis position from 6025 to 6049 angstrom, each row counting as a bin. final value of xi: 132.6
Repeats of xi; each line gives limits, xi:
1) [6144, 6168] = 124.5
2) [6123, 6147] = 127.1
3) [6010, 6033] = 123.3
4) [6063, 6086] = 126.9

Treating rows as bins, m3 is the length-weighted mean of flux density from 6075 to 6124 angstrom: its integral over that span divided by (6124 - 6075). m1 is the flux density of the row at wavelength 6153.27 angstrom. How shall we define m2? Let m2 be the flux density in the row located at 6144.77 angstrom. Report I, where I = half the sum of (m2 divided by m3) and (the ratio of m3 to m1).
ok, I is 1.00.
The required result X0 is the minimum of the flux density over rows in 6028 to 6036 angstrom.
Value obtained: 5.45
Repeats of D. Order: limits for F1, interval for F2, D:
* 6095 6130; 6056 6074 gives 0.523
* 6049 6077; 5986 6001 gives 0.508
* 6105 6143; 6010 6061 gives 0.532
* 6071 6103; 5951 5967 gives 0.523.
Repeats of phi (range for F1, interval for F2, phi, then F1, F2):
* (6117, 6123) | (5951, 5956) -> 0.0047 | 28.6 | 30.5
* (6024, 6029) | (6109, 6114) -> 0.0032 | 28.9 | 30.5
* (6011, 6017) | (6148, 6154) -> 0.0014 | 28.4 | 29.5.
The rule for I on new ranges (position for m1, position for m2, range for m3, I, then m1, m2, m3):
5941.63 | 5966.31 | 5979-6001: 0.99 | 5.68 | 5.62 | 5.55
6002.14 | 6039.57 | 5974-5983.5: 1.00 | 5.53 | 5.53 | 5.55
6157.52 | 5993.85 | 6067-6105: 1.04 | 5.14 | 5.54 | 5.46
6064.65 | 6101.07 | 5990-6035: 0.98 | 5.48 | 5.3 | 5.44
